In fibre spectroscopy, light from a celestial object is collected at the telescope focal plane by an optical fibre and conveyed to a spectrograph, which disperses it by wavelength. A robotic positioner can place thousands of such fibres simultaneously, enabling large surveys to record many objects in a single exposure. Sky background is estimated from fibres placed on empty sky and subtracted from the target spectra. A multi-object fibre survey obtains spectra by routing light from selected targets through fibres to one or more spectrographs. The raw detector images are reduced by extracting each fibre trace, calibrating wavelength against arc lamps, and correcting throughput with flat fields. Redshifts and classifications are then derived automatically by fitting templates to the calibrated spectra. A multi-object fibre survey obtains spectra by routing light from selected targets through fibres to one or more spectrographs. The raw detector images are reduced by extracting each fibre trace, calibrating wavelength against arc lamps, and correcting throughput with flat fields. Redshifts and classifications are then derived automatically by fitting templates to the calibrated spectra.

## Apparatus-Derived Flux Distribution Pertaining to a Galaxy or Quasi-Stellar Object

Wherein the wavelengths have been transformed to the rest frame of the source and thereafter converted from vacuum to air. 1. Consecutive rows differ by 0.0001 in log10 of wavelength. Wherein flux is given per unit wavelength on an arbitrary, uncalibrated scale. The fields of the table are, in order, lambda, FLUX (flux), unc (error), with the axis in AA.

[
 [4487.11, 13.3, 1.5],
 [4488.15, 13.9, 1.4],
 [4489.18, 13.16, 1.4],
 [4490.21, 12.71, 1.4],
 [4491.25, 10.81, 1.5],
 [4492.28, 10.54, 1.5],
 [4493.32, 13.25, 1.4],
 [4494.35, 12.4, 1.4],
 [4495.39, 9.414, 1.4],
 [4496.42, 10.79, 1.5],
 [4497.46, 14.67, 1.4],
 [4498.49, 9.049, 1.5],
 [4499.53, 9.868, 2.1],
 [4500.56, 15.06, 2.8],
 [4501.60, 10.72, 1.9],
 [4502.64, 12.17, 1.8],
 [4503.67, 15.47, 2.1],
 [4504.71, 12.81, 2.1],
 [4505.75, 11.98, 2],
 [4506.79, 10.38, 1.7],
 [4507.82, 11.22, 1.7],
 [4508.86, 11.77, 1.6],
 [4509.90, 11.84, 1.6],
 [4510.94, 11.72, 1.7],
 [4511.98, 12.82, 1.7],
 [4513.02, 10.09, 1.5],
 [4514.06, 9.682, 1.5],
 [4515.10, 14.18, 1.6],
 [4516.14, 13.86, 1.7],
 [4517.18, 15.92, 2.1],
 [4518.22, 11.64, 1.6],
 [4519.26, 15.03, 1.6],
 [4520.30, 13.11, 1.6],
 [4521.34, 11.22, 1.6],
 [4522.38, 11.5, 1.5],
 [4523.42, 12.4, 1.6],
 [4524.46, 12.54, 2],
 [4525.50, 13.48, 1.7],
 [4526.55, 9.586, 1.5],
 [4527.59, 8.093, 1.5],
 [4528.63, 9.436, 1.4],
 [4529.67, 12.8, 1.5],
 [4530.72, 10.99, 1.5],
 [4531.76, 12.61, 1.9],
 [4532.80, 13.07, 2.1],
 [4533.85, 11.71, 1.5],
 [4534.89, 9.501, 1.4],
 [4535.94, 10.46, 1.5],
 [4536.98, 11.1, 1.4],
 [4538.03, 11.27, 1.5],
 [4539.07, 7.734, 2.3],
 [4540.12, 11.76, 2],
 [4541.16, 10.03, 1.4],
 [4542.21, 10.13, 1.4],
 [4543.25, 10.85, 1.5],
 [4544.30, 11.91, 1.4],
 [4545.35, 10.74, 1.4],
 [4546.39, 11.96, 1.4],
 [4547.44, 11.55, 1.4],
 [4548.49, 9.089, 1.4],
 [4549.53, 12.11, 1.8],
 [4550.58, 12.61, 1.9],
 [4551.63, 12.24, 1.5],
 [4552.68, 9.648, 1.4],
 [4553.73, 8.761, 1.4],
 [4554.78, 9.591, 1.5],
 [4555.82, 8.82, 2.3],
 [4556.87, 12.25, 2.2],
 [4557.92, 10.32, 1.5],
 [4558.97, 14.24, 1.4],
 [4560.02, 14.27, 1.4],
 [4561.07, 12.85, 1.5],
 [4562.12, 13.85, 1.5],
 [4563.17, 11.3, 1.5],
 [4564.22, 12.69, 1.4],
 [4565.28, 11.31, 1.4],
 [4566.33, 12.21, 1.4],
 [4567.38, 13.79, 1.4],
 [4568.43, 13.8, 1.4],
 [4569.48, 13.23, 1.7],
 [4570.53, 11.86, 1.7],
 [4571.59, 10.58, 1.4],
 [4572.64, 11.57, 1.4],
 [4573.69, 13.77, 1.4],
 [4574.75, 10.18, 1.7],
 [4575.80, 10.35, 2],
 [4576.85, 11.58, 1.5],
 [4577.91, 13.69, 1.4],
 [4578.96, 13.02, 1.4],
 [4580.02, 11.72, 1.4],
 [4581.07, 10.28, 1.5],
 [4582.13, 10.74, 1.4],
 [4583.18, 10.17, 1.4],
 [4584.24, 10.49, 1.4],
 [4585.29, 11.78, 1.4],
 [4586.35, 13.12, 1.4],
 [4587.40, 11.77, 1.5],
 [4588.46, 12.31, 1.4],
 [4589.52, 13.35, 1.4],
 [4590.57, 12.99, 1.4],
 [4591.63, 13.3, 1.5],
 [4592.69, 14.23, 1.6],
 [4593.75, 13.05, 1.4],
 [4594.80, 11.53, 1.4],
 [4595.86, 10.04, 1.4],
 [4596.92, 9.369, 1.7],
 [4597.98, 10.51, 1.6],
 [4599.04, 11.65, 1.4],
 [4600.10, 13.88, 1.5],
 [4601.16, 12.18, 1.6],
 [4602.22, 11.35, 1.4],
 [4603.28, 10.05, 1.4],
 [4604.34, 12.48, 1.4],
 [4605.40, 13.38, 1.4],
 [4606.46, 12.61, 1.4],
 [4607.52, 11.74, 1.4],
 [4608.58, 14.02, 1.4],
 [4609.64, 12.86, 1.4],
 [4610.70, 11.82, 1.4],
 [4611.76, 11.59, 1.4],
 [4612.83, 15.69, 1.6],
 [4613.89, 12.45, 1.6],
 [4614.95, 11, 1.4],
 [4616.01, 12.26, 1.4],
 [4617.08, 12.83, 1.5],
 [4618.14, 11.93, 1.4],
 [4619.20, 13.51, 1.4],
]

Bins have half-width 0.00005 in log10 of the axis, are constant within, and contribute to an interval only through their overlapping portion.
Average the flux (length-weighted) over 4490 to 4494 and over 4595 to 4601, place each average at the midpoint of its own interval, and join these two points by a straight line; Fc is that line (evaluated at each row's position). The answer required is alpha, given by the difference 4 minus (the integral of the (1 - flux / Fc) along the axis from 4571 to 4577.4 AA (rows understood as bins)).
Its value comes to 4.03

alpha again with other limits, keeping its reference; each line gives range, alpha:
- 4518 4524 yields 4.47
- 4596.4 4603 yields 4.17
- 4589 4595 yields 5.05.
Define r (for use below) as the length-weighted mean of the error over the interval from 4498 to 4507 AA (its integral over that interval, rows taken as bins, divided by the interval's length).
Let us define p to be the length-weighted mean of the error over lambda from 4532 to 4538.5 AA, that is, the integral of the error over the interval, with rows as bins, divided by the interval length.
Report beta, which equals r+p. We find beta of 3.59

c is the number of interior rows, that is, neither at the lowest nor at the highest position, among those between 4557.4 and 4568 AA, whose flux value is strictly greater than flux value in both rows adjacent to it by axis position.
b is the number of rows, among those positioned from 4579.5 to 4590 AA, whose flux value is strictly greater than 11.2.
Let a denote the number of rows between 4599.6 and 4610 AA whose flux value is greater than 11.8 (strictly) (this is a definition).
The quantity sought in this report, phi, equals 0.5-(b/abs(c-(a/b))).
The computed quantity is -2.8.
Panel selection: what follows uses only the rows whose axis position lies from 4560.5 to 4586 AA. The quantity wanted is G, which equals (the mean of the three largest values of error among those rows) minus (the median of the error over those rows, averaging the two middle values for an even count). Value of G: 0.40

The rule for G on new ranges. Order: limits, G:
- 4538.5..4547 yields 0.53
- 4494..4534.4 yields 0.73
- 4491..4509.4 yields 0.68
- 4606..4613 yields 0.07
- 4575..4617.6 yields 0.37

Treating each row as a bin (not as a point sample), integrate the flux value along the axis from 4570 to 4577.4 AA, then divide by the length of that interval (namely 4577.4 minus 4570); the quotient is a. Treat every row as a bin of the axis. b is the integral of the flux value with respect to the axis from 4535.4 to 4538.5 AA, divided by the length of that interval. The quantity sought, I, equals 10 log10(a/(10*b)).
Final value -9.8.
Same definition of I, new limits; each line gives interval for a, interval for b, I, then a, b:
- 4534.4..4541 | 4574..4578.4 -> -10.5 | 10.3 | 11.5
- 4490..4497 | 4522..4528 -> -10.0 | 11.4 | 11.3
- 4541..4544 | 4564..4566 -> -10.5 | 10.5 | 11.9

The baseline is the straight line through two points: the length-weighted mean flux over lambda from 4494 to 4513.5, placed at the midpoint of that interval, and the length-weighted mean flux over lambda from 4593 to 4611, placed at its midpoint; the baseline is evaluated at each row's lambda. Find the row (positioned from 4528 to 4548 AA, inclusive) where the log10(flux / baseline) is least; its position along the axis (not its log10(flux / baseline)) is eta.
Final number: 4539.07 AA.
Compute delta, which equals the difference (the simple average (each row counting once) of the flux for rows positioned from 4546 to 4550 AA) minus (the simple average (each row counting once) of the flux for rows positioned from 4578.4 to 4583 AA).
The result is 0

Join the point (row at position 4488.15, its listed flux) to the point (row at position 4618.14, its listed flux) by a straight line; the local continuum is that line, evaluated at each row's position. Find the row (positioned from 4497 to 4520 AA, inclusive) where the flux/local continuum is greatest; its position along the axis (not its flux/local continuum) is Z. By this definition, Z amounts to 4517.18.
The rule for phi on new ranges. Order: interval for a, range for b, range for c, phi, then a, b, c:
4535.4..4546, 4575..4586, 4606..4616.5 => -2.3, 1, 5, 2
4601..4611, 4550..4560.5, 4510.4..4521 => -1.4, 7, 5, 4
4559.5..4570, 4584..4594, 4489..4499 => -7.6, 8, 9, 2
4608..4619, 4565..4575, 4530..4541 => -7.5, 8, 8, 2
